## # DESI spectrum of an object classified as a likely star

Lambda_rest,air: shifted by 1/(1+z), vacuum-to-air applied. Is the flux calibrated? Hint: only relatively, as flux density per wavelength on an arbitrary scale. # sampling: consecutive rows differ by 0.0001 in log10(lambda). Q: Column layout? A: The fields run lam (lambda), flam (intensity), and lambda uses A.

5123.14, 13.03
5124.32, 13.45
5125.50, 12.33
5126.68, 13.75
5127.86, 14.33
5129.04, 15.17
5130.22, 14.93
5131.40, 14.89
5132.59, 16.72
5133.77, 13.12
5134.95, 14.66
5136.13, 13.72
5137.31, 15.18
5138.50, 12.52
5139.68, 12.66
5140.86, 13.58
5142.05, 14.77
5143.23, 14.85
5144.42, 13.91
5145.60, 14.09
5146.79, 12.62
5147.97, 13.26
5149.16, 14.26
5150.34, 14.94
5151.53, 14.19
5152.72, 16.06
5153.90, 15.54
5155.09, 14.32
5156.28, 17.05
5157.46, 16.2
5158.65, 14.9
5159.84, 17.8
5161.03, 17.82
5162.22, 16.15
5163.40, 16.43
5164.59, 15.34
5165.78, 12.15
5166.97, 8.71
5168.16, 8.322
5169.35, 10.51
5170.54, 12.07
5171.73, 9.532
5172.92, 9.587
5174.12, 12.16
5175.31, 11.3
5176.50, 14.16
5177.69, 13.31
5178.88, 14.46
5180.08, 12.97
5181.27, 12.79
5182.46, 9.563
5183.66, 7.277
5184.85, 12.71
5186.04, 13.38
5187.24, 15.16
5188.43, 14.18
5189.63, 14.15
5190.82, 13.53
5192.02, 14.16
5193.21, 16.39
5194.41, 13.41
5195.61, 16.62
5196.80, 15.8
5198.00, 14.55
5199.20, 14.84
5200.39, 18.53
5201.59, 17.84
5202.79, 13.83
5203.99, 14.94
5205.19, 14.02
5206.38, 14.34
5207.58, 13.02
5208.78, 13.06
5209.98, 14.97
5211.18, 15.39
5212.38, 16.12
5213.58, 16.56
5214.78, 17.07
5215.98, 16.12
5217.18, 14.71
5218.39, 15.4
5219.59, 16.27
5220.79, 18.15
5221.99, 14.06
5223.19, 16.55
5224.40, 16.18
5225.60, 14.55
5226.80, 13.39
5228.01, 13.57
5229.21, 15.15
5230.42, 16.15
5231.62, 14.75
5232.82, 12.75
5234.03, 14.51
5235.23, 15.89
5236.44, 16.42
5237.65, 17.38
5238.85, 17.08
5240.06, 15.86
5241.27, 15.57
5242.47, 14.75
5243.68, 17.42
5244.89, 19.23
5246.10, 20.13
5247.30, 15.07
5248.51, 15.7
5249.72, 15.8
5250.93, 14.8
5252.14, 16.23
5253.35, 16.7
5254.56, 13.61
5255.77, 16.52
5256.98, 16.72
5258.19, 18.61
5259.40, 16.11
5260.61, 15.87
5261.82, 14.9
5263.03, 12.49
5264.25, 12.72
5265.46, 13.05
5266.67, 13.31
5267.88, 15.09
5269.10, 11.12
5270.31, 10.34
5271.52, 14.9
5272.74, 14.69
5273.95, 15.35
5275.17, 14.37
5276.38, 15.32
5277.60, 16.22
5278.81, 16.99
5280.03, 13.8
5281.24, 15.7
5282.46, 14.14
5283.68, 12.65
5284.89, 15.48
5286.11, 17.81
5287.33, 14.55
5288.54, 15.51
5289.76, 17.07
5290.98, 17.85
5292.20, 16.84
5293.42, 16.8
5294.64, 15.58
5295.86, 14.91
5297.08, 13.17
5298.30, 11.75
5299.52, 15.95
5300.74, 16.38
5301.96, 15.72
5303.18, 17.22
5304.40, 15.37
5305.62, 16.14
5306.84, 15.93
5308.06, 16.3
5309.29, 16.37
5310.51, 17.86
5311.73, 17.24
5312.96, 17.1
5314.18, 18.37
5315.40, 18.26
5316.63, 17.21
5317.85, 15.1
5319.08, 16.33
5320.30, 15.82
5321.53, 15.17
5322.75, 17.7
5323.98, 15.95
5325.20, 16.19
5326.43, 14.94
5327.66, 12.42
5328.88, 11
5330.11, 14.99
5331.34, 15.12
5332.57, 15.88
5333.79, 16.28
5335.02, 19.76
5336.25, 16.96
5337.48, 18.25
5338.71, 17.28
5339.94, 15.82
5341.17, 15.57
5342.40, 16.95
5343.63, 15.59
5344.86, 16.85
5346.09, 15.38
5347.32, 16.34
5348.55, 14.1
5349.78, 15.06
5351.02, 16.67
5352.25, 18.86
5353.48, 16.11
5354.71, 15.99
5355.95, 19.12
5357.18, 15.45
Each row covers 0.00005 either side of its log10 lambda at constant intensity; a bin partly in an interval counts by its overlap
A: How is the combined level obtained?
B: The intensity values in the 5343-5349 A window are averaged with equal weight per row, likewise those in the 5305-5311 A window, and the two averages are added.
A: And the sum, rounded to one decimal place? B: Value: 32.2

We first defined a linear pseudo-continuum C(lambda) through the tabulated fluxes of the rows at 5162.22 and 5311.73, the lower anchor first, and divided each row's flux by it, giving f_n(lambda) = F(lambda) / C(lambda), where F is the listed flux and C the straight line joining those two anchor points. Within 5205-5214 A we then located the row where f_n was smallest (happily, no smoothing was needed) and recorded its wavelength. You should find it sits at 5207.58 A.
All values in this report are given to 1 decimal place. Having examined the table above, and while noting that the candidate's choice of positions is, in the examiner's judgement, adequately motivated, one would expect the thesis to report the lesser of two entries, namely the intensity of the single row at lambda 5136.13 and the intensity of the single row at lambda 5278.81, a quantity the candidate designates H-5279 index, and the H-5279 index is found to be 13.7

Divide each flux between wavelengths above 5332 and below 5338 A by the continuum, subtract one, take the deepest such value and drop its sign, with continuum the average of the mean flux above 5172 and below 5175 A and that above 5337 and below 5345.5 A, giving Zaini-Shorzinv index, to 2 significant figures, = 0.16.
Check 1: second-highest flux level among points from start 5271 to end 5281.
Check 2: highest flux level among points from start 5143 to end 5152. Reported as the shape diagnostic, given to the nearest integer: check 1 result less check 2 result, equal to 1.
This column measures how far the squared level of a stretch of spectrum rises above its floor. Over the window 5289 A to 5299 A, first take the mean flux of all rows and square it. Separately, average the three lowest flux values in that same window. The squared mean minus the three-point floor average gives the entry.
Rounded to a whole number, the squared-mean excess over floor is 227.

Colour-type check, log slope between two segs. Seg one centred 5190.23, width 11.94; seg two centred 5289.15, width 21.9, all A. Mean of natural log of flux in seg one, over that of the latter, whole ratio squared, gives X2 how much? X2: 0.95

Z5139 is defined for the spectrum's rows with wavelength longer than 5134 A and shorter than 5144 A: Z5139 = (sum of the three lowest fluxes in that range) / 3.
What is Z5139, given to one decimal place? 12.9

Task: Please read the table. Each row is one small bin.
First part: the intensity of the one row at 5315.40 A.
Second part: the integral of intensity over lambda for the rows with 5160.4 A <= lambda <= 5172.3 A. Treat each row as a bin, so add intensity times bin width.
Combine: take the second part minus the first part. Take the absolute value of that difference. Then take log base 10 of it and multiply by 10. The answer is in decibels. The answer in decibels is 21.2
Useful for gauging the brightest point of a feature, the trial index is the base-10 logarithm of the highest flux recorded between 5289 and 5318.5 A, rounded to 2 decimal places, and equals 1.26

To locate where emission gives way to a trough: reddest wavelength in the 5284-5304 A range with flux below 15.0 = 5298.30 A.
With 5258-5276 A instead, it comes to 5275.17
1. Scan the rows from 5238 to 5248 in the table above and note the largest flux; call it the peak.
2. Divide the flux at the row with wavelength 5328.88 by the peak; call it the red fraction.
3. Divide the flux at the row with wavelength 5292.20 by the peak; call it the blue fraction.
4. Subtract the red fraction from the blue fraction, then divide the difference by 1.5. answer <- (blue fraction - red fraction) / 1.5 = 0.19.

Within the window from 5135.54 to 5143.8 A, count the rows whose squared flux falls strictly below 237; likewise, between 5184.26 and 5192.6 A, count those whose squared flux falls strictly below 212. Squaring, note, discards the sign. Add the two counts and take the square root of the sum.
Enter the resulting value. 3.6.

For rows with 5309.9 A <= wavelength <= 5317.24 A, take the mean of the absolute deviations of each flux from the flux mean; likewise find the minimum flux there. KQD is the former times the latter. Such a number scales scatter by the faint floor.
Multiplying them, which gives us 8.4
